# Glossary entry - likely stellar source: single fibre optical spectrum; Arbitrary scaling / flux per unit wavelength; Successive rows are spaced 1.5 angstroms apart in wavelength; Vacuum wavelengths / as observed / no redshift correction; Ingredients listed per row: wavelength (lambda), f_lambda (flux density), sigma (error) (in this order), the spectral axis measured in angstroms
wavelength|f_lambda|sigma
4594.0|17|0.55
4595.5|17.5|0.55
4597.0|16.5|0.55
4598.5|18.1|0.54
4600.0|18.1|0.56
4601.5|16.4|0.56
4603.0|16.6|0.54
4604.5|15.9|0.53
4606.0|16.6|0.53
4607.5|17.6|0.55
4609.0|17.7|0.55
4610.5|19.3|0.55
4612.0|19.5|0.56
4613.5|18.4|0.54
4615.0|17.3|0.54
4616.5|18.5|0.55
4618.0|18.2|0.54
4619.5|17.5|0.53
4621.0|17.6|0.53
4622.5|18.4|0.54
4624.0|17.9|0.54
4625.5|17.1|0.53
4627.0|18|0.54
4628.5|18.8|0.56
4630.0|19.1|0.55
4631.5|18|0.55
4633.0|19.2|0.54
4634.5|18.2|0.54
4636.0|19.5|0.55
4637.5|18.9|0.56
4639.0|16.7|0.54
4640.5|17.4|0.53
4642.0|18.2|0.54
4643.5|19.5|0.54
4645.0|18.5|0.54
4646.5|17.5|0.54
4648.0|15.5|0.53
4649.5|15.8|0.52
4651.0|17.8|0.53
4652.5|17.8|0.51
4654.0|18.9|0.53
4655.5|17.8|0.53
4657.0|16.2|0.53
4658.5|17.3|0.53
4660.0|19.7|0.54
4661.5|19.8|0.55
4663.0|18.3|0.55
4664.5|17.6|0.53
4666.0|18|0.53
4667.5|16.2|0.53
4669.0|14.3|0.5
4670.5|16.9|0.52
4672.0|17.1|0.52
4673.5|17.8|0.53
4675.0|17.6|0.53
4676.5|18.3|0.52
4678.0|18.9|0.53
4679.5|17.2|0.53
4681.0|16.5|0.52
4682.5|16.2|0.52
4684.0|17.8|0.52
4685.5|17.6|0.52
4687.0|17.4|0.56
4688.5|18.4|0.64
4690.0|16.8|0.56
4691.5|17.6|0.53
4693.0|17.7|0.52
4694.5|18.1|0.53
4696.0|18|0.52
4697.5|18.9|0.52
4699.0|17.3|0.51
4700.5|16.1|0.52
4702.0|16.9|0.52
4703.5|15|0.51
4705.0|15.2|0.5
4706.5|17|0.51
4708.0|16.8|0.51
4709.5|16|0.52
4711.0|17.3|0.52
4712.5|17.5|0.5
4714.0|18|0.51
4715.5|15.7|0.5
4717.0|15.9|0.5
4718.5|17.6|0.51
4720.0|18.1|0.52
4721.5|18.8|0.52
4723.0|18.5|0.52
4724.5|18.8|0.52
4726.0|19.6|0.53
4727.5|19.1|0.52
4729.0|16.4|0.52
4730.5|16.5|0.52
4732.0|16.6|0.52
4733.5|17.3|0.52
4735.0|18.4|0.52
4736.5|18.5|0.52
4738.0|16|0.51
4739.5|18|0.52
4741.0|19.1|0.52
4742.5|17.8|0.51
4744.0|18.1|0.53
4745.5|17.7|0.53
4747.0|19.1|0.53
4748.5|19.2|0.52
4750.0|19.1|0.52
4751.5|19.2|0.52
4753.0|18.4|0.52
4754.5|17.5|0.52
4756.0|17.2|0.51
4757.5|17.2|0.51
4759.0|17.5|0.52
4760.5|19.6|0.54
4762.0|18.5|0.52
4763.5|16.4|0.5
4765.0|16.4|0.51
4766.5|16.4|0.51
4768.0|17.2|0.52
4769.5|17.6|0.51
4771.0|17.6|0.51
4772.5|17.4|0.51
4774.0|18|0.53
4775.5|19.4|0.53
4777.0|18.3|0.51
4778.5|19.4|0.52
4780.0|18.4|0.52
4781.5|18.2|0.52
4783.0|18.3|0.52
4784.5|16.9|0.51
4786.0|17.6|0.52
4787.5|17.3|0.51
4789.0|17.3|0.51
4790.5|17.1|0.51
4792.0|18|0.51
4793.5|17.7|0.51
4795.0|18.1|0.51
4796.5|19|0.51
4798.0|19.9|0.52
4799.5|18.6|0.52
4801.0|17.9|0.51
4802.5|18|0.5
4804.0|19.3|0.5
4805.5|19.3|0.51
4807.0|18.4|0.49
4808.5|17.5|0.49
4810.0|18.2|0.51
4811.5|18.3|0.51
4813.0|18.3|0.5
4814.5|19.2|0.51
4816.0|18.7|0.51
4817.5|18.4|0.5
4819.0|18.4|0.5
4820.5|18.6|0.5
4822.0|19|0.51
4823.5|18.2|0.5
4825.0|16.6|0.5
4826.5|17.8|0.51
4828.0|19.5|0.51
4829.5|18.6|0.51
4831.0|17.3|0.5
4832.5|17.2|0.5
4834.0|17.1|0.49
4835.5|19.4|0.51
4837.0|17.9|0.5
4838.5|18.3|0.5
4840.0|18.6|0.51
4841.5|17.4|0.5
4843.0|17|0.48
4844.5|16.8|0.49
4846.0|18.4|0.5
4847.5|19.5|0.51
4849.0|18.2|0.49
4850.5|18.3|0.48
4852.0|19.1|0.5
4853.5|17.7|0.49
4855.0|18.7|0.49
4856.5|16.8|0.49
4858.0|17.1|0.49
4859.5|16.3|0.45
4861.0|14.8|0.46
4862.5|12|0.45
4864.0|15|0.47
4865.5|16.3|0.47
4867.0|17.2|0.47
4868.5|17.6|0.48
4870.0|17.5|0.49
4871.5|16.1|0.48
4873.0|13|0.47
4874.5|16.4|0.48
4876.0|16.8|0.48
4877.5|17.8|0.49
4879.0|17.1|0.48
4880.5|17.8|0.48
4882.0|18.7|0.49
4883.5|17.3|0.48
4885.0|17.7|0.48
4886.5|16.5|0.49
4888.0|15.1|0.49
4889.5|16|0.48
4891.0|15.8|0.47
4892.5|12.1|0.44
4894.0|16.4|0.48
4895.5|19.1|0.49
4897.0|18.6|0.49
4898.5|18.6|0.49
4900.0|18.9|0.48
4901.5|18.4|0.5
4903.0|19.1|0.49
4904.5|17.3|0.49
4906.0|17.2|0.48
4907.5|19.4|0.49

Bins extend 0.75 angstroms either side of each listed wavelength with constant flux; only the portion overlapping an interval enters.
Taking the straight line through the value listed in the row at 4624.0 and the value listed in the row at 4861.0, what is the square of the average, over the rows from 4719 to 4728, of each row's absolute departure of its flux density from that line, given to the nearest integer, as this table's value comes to 5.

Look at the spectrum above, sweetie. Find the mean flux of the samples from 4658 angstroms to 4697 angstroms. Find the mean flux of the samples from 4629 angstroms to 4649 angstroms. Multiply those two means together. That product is 319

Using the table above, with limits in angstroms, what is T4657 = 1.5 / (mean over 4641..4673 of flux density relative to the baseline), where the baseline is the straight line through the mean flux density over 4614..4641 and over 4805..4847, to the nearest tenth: -2.6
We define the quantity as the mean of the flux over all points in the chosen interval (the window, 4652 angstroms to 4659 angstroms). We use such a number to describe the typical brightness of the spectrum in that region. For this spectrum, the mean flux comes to 17.6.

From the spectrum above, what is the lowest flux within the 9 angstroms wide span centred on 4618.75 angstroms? 17.3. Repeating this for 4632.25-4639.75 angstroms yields 16.7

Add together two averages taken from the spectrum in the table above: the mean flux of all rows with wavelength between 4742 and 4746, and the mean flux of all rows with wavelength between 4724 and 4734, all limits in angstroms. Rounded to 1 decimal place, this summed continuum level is 35.6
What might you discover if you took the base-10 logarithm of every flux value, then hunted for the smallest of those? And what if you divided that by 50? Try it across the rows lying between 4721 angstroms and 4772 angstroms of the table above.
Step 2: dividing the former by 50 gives 0.0241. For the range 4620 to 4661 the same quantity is 0.0238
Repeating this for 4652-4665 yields 0.0242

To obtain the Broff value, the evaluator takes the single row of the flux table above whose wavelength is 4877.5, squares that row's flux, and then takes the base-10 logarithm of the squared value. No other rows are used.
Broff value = 2.50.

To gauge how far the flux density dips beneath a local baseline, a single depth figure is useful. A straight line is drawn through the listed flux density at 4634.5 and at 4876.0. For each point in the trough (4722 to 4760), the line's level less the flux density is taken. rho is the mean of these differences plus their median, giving -1.0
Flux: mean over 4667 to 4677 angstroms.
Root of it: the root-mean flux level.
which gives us 4.11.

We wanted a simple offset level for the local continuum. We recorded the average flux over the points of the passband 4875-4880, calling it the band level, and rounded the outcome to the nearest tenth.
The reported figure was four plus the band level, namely 21.2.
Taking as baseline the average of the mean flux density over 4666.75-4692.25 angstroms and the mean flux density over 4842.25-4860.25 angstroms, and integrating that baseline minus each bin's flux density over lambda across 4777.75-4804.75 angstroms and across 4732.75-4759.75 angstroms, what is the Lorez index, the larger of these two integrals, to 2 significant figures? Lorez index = -15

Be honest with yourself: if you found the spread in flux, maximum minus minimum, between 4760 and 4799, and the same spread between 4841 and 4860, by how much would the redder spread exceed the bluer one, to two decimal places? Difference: -0.30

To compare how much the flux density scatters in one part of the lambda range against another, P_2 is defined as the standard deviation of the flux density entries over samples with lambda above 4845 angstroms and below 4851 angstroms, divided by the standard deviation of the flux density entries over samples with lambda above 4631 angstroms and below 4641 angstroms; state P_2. 0.6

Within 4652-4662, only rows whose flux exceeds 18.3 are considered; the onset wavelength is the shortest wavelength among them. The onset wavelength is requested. 4654.0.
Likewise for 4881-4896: 4882.0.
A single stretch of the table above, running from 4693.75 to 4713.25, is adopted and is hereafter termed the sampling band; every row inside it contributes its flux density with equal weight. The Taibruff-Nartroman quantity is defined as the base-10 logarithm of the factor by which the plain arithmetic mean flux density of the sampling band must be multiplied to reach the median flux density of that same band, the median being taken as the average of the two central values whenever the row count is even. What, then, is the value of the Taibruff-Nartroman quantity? 0.0018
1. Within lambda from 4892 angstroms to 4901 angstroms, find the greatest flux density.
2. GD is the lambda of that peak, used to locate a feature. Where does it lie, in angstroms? 4895.5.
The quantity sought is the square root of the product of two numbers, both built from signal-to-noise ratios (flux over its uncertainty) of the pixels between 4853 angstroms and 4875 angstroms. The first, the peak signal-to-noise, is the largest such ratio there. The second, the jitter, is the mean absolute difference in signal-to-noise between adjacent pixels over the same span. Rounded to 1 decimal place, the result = 10.8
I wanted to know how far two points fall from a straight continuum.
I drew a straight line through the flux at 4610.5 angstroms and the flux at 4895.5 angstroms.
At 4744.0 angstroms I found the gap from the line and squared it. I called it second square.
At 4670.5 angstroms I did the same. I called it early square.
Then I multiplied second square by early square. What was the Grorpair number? 7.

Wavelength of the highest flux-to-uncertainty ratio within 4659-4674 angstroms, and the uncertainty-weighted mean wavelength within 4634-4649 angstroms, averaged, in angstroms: 4650.6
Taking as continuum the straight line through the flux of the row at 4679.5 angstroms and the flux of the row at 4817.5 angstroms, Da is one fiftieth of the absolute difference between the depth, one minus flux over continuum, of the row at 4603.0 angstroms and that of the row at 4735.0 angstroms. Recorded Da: 0.0007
